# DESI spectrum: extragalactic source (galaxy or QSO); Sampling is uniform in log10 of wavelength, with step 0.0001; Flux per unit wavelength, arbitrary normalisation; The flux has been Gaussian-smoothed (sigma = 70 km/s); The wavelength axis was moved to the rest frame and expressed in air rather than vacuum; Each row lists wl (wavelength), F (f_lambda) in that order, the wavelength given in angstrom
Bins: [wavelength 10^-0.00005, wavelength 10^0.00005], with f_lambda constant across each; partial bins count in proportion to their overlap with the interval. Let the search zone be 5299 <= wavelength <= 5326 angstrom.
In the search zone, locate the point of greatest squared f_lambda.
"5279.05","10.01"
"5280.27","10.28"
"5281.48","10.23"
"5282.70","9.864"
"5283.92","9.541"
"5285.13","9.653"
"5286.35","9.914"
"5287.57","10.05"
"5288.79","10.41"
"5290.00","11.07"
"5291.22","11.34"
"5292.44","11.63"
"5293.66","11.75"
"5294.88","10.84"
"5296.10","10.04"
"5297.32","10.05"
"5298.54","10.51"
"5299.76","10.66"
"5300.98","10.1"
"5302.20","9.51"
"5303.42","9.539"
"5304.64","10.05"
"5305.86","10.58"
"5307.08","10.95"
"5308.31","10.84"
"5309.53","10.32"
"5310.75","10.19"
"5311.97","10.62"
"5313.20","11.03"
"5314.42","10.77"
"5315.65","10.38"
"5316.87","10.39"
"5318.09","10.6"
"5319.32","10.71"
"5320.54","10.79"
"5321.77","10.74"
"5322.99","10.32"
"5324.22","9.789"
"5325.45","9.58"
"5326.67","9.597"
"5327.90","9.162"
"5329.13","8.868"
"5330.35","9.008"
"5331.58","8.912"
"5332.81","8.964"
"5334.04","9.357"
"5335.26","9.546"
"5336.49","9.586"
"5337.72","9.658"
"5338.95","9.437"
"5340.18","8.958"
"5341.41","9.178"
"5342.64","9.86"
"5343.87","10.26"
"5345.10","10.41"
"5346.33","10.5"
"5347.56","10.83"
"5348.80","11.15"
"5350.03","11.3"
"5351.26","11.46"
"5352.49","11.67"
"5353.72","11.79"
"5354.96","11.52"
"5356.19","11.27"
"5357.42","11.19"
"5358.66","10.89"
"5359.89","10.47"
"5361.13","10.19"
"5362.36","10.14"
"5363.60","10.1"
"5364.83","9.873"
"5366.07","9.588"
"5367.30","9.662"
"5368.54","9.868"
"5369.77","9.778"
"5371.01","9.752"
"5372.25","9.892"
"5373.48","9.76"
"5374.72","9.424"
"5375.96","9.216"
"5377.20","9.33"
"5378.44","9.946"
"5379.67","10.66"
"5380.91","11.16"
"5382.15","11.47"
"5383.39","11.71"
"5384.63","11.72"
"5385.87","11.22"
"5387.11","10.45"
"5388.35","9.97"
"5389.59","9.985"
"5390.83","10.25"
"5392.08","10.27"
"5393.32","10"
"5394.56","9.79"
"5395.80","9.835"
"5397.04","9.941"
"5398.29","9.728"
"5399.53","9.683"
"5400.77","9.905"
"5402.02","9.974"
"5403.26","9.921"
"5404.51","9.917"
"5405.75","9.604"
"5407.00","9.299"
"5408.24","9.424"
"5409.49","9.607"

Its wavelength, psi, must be 5313.20 angstrom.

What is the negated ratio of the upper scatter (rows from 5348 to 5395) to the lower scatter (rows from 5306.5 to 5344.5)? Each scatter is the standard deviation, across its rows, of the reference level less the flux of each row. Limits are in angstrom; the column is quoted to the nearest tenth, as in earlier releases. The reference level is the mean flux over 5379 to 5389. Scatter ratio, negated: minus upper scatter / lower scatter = -1.1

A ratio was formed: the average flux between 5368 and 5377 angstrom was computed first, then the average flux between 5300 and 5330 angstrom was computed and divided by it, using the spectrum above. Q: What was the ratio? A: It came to 1.06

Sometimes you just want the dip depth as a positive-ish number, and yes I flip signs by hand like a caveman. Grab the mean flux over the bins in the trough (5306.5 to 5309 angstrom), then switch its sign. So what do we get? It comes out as -10.9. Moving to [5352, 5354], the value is -11.7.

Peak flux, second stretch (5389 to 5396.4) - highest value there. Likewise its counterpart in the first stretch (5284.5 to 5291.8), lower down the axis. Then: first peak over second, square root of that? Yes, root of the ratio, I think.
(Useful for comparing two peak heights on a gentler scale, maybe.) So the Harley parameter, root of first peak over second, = 1.05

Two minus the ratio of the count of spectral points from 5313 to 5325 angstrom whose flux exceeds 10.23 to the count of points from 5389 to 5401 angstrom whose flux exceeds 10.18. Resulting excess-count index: -2.5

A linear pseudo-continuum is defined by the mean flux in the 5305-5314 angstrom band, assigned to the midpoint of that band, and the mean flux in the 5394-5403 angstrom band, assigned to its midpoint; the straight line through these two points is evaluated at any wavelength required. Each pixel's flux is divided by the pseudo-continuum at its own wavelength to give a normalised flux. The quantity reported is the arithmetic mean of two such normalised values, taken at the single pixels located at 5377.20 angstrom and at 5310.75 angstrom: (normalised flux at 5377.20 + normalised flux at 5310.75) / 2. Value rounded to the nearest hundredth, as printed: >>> 0.94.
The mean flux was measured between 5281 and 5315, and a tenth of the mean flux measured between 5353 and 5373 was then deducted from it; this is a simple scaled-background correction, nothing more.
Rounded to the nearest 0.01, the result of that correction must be 9.39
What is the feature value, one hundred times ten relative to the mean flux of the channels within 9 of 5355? 91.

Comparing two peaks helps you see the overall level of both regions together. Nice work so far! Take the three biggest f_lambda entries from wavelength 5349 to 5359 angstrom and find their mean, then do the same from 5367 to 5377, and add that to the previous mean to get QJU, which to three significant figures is 21.5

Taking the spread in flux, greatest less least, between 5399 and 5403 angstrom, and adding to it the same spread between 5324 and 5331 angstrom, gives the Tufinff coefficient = 1.2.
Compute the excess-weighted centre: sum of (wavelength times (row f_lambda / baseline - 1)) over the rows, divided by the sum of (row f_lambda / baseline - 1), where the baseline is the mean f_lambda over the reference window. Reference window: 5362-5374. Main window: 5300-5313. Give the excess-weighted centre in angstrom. 5308.8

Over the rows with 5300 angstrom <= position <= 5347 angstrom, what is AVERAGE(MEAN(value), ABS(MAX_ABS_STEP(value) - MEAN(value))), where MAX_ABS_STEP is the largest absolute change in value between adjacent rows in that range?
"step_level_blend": 9.6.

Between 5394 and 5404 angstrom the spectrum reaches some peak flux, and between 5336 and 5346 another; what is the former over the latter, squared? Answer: 0.92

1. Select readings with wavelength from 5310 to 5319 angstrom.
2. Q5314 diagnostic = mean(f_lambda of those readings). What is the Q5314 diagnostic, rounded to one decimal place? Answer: 10.6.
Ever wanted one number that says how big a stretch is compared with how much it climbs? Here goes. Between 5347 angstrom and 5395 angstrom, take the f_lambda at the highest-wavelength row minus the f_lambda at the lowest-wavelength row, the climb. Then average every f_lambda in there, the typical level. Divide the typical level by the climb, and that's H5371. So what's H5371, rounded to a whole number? -10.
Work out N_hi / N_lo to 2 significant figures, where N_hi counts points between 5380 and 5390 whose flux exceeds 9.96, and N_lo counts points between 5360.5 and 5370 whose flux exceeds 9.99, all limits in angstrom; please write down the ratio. 2.7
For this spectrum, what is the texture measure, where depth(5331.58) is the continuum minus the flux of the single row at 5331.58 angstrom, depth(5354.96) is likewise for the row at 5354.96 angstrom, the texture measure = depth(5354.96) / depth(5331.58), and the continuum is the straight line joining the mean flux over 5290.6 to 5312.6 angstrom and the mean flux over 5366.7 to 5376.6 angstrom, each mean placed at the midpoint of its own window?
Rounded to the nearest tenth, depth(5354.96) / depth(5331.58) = -1.3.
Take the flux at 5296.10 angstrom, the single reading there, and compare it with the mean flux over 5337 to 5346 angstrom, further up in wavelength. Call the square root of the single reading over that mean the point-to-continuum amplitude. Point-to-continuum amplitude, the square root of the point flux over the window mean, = 1.02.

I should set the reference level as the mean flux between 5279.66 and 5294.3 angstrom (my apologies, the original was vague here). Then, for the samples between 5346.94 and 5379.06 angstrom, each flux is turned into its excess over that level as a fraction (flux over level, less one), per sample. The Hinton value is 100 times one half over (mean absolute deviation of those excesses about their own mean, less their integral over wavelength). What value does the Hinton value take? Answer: 143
